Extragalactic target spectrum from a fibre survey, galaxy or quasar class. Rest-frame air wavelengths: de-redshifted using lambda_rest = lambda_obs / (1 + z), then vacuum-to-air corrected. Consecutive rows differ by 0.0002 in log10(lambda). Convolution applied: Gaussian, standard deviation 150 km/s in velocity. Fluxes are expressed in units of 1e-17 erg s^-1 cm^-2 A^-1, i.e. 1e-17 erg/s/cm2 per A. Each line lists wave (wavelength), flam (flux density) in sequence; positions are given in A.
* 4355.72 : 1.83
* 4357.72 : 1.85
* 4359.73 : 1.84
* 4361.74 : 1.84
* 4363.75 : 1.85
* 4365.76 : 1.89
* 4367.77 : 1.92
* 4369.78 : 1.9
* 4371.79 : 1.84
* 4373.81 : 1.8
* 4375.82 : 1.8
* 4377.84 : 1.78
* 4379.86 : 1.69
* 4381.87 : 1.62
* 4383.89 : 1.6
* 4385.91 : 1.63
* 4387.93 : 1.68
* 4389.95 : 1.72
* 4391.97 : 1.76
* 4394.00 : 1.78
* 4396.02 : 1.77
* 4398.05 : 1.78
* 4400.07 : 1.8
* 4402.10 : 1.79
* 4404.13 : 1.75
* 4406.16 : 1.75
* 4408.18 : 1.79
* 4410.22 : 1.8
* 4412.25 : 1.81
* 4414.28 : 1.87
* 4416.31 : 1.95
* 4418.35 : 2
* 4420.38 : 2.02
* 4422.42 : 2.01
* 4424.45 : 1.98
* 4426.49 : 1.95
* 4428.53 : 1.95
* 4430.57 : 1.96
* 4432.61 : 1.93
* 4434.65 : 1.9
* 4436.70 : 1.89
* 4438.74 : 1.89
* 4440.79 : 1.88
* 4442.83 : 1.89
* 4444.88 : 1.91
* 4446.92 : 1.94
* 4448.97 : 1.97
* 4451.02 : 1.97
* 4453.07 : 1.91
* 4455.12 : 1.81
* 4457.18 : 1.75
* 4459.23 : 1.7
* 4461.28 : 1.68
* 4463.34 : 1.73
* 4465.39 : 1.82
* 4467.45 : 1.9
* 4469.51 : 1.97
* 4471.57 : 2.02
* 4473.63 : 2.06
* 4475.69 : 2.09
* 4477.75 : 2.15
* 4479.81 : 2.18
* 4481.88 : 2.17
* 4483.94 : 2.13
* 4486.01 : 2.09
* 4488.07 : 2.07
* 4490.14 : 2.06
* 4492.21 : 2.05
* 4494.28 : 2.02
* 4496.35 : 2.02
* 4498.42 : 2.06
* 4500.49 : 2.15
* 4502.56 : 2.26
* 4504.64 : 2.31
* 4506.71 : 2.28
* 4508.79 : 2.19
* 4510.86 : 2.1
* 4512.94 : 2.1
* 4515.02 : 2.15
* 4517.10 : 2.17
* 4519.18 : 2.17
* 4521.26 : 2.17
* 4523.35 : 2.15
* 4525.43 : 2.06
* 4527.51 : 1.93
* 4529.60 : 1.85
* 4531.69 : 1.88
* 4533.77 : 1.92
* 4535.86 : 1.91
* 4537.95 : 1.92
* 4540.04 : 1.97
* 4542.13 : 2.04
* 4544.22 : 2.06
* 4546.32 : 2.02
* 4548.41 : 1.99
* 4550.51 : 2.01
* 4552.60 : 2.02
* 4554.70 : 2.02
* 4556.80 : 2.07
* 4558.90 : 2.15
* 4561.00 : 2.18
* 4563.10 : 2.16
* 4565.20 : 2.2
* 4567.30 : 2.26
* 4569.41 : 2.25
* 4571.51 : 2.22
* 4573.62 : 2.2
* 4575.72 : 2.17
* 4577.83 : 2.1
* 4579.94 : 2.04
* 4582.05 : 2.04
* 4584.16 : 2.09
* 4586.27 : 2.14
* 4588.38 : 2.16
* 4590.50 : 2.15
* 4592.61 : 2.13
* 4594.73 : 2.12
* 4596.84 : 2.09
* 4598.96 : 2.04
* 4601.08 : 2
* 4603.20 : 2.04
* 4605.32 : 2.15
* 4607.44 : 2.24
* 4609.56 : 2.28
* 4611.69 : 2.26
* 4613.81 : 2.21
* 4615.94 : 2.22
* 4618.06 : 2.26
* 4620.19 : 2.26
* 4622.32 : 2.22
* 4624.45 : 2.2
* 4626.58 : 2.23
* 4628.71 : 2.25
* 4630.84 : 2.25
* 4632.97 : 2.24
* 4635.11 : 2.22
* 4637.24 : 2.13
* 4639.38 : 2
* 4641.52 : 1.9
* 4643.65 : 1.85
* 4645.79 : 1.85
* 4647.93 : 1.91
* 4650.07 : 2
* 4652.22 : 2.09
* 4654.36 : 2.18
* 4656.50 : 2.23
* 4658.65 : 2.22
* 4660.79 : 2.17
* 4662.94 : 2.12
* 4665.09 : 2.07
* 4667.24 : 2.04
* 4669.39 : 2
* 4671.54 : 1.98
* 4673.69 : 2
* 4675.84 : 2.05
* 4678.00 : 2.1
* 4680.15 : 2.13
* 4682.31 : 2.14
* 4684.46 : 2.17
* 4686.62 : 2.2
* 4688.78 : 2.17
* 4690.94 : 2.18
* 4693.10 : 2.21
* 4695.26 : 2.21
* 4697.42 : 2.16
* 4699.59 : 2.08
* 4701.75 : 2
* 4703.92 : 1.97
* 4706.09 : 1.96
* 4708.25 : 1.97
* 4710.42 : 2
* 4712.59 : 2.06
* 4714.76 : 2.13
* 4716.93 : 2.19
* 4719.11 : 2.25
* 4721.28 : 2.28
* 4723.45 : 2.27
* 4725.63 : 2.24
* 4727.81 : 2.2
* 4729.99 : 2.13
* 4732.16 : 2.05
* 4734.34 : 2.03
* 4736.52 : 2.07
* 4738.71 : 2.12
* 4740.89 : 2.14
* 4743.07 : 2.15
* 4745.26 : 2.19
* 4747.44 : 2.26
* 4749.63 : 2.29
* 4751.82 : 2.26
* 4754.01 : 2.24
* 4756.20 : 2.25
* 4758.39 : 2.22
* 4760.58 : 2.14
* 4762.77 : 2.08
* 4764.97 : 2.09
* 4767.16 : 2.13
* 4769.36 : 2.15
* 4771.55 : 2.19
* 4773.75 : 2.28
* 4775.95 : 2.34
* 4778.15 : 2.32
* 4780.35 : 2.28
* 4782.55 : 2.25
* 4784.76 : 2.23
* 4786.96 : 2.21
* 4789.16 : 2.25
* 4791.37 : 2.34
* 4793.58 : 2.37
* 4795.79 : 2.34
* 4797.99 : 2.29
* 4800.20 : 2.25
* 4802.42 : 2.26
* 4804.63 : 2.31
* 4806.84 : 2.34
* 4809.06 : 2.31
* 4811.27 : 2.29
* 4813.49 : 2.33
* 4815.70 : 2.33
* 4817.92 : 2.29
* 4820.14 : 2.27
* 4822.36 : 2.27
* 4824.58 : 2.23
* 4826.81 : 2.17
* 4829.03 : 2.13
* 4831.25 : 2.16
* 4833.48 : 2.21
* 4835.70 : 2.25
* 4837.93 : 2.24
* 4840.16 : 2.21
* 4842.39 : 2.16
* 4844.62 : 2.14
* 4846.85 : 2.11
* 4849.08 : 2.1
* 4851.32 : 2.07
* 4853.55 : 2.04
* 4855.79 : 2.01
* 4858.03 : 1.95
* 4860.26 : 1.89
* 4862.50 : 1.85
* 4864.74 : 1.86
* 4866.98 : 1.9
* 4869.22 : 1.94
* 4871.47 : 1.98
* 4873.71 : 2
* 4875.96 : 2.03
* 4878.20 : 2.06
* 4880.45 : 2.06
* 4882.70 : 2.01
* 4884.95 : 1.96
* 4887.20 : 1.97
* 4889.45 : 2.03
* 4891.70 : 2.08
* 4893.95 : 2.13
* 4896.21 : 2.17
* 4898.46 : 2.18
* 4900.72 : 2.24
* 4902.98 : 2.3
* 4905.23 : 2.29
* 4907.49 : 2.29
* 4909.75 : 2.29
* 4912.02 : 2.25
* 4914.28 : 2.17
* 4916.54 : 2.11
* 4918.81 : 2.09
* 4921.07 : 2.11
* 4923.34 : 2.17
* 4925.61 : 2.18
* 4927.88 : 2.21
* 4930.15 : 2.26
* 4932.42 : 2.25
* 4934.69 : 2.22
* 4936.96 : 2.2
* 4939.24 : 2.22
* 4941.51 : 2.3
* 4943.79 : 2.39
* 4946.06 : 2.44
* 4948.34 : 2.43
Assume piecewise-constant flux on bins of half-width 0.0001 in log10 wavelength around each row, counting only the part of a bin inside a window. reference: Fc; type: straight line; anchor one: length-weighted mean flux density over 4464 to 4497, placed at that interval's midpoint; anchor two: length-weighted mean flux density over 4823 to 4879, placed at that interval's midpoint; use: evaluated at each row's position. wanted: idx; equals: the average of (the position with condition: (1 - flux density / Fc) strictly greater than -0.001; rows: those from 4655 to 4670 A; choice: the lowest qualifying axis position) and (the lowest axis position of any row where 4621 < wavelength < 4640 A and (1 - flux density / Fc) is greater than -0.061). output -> 4652.2 A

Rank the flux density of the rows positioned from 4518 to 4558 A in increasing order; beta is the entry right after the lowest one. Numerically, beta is 1.88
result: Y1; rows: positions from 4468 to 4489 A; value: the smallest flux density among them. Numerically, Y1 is 1.97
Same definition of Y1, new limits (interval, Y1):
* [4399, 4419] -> 1.75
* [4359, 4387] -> 1.6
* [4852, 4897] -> 1.85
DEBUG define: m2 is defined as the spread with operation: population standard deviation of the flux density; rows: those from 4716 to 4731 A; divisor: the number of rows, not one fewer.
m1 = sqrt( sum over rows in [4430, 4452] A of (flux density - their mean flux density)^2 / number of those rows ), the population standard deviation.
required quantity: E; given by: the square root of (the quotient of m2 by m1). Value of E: 1.2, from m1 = 0.033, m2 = 0.05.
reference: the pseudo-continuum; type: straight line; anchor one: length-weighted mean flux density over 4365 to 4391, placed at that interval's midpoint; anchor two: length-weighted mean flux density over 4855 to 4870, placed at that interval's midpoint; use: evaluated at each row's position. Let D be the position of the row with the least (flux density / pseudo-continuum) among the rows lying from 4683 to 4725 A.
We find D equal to 4706.09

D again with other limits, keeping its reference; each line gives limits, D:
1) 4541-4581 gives 4548.41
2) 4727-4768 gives 4734.34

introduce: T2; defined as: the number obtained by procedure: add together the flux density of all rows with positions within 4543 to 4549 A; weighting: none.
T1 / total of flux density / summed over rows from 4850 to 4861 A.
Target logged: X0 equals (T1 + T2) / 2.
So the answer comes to 8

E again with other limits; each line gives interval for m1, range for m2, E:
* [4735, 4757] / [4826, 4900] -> 1.2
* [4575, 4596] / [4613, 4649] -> 1.9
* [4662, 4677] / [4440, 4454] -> 0.9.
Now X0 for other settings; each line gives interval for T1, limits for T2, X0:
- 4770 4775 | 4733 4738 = 4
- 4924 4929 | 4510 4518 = 6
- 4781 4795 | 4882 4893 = 12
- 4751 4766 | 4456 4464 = 11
